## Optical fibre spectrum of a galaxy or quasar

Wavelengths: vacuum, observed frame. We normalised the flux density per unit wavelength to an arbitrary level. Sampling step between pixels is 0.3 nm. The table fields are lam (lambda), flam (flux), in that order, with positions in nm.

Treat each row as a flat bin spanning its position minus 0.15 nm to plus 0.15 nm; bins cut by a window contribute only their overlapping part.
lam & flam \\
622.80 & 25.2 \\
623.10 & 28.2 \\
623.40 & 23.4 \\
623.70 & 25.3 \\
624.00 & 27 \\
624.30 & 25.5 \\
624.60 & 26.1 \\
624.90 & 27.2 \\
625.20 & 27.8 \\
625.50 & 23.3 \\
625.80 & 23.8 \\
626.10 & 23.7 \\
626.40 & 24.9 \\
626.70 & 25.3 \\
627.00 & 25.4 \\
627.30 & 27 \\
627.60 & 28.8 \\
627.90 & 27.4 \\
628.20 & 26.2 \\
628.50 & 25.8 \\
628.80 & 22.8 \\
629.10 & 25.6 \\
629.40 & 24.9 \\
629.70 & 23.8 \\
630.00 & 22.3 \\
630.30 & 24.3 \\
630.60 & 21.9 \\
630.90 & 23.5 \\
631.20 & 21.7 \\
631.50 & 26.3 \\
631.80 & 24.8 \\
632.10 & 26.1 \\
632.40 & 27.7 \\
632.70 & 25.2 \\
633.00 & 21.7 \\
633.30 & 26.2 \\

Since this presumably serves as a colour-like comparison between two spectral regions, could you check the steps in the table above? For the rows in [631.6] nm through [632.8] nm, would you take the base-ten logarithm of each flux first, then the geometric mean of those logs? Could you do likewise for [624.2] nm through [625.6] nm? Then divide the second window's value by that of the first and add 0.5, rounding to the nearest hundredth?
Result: 1.50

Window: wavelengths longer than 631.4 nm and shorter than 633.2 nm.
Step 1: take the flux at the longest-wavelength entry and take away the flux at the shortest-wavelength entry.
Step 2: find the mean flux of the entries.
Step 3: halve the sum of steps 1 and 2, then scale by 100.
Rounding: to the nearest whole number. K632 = 1035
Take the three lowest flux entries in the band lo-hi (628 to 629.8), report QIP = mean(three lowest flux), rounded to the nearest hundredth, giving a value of 23.83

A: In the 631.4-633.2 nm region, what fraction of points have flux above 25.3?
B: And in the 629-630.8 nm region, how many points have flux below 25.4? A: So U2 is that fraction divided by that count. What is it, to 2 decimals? 0.10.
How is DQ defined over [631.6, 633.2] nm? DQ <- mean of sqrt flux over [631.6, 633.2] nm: 5.01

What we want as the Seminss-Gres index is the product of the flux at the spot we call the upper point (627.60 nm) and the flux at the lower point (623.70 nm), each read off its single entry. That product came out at 729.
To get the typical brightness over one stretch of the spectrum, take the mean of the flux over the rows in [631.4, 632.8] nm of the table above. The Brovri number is 26.0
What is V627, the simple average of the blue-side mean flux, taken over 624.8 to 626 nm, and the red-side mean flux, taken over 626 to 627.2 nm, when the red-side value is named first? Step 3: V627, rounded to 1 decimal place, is 25.2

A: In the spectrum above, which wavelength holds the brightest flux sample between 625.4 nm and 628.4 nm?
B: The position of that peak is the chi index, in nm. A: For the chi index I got 627.60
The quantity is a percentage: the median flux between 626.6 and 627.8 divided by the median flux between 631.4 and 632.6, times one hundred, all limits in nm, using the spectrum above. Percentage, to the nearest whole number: 100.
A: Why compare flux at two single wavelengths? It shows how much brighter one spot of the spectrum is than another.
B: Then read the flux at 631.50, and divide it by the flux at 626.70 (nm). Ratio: 1.04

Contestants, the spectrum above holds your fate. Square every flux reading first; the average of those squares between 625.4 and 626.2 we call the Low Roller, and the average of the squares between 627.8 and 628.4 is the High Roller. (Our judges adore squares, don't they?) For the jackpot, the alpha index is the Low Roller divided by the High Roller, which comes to 0.78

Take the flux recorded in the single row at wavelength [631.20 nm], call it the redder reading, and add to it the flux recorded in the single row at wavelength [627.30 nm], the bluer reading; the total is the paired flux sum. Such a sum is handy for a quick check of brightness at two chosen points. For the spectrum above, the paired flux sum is 48.7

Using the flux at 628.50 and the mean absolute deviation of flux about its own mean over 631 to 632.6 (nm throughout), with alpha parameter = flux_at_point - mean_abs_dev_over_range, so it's 24.1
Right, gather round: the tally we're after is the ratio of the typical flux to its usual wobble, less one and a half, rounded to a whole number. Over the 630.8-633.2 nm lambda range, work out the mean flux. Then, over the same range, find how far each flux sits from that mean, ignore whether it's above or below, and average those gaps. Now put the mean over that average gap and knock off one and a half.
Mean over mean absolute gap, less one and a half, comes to 13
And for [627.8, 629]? 17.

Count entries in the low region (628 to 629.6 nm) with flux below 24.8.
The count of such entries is 1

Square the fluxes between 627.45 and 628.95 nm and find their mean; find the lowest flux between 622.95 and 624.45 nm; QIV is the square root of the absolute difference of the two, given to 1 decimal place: 25.8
